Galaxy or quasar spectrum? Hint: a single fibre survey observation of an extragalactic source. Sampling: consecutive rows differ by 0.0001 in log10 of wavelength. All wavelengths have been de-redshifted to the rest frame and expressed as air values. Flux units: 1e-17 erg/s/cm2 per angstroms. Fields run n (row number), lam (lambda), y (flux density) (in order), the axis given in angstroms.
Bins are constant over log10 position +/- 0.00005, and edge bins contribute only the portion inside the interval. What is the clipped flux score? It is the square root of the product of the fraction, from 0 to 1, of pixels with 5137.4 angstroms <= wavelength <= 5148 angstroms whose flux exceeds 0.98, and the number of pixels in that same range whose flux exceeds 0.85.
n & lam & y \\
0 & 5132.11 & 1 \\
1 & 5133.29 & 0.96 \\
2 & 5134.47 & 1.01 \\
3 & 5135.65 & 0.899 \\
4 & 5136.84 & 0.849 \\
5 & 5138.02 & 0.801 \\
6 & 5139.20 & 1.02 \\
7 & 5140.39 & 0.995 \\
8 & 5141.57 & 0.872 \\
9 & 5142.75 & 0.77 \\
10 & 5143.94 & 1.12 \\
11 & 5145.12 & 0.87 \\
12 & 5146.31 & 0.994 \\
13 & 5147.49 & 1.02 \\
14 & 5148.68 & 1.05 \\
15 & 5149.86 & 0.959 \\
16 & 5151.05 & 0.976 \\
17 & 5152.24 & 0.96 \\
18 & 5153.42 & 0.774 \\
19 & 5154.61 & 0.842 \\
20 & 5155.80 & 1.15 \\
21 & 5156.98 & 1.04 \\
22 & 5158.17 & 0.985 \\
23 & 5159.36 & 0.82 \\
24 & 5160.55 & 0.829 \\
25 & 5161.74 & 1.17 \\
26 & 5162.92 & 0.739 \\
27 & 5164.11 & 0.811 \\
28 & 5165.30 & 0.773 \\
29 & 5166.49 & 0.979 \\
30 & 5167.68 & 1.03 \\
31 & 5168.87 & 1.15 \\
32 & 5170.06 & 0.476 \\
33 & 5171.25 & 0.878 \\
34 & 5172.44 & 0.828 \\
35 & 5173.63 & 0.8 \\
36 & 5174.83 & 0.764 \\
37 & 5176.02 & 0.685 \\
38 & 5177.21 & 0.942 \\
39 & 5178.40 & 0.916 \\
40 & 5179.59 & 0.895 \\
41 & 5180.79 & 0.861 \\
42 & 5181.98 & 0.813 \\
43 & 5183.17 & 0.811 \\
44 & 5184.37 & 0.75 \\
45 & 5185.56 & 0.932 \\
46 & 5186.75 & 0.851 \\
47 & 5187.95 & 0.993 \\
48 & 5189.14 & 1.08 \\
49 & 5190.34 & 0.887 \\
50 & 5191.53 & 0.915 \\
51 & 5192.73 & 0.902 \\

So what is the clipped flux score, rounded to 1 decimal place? 2.0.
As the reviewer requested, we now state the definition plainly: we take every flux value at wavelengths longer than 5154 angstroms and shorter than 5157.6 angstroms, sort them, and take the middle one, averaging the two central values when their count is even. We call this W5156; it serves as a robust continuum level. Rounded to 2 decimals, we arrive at 1.04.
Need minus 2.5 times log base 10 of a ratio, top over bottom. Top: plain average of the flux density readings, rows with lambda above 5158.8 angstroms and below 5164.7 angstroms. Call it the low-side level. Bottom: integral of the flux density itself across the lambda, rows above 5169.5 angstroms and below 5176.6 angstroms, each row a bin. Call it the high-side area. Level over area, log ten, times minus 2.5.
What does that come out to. 1.95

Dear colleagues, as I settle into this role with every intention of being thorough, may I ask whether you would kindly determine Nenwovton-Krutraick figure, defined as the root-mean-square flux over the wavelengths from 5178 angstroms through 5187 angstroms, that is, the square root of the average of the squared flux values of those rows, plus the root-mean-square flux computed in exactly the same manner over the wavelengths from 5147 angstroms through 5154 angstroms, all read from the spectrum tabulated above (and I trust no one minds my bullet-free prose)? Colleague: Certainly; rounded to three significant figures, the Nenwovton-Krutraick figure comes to 1.82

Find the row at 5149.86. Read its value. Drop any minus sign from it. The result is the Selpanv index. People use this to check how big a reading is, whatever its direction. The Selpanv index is 0.96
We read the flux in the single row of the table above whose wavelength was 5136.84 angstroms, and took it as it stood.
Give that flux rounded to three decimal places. 0.849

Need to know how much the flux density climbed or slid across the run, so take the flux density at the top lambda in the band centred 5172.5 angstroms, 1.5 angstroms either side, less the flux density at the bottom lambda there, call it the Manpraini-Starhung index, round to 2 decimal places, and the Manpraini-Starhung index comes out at -0.08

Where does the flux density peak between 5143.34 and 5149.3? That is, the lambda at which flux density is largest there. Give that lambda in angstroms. 5143.94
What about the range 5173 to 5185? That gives 5177.21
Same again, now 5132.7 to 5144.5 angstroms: 5143.94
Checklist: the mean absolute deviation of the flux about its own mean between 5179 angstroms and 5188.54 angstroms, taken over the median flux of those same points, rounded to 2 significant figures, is 0.067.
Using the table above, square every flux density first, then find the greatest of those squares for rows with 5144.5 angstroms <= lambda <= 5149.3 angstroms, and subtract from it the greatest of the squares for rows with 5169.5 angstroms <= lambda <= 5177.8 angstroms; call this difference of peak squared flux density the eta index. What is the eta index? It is 0.22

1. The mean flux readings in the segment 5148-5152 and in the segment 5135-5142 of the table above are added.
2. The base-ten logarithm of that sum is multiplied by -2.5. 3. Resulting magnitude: -0.70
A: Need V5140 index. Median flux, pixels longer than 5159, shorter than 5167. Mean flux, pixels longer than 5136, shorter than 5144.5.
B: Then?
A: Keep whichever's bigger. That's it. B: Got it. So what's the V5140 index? 0.92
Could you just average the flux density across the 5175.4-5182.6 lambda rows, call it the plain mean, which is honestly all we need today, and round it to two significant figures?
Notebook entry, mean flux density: 0.85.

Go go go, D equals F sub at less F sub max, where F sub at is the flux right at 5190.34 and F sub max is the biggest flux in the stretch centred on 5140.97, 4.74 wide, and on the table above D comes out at -0.13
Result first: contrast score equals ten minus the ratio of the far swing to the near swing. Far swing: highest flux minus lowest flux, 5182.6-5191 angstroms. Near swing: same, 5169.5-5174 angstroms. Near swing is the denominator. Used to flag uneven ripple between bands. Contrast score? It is 9.2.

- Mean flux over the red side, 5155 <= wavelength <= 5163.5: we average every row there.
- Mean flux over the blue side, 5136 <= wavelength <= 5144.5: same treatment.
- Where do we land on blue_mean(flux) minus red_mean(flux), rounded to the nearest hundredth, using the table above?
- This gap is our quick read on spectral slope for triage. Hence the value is -0.04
